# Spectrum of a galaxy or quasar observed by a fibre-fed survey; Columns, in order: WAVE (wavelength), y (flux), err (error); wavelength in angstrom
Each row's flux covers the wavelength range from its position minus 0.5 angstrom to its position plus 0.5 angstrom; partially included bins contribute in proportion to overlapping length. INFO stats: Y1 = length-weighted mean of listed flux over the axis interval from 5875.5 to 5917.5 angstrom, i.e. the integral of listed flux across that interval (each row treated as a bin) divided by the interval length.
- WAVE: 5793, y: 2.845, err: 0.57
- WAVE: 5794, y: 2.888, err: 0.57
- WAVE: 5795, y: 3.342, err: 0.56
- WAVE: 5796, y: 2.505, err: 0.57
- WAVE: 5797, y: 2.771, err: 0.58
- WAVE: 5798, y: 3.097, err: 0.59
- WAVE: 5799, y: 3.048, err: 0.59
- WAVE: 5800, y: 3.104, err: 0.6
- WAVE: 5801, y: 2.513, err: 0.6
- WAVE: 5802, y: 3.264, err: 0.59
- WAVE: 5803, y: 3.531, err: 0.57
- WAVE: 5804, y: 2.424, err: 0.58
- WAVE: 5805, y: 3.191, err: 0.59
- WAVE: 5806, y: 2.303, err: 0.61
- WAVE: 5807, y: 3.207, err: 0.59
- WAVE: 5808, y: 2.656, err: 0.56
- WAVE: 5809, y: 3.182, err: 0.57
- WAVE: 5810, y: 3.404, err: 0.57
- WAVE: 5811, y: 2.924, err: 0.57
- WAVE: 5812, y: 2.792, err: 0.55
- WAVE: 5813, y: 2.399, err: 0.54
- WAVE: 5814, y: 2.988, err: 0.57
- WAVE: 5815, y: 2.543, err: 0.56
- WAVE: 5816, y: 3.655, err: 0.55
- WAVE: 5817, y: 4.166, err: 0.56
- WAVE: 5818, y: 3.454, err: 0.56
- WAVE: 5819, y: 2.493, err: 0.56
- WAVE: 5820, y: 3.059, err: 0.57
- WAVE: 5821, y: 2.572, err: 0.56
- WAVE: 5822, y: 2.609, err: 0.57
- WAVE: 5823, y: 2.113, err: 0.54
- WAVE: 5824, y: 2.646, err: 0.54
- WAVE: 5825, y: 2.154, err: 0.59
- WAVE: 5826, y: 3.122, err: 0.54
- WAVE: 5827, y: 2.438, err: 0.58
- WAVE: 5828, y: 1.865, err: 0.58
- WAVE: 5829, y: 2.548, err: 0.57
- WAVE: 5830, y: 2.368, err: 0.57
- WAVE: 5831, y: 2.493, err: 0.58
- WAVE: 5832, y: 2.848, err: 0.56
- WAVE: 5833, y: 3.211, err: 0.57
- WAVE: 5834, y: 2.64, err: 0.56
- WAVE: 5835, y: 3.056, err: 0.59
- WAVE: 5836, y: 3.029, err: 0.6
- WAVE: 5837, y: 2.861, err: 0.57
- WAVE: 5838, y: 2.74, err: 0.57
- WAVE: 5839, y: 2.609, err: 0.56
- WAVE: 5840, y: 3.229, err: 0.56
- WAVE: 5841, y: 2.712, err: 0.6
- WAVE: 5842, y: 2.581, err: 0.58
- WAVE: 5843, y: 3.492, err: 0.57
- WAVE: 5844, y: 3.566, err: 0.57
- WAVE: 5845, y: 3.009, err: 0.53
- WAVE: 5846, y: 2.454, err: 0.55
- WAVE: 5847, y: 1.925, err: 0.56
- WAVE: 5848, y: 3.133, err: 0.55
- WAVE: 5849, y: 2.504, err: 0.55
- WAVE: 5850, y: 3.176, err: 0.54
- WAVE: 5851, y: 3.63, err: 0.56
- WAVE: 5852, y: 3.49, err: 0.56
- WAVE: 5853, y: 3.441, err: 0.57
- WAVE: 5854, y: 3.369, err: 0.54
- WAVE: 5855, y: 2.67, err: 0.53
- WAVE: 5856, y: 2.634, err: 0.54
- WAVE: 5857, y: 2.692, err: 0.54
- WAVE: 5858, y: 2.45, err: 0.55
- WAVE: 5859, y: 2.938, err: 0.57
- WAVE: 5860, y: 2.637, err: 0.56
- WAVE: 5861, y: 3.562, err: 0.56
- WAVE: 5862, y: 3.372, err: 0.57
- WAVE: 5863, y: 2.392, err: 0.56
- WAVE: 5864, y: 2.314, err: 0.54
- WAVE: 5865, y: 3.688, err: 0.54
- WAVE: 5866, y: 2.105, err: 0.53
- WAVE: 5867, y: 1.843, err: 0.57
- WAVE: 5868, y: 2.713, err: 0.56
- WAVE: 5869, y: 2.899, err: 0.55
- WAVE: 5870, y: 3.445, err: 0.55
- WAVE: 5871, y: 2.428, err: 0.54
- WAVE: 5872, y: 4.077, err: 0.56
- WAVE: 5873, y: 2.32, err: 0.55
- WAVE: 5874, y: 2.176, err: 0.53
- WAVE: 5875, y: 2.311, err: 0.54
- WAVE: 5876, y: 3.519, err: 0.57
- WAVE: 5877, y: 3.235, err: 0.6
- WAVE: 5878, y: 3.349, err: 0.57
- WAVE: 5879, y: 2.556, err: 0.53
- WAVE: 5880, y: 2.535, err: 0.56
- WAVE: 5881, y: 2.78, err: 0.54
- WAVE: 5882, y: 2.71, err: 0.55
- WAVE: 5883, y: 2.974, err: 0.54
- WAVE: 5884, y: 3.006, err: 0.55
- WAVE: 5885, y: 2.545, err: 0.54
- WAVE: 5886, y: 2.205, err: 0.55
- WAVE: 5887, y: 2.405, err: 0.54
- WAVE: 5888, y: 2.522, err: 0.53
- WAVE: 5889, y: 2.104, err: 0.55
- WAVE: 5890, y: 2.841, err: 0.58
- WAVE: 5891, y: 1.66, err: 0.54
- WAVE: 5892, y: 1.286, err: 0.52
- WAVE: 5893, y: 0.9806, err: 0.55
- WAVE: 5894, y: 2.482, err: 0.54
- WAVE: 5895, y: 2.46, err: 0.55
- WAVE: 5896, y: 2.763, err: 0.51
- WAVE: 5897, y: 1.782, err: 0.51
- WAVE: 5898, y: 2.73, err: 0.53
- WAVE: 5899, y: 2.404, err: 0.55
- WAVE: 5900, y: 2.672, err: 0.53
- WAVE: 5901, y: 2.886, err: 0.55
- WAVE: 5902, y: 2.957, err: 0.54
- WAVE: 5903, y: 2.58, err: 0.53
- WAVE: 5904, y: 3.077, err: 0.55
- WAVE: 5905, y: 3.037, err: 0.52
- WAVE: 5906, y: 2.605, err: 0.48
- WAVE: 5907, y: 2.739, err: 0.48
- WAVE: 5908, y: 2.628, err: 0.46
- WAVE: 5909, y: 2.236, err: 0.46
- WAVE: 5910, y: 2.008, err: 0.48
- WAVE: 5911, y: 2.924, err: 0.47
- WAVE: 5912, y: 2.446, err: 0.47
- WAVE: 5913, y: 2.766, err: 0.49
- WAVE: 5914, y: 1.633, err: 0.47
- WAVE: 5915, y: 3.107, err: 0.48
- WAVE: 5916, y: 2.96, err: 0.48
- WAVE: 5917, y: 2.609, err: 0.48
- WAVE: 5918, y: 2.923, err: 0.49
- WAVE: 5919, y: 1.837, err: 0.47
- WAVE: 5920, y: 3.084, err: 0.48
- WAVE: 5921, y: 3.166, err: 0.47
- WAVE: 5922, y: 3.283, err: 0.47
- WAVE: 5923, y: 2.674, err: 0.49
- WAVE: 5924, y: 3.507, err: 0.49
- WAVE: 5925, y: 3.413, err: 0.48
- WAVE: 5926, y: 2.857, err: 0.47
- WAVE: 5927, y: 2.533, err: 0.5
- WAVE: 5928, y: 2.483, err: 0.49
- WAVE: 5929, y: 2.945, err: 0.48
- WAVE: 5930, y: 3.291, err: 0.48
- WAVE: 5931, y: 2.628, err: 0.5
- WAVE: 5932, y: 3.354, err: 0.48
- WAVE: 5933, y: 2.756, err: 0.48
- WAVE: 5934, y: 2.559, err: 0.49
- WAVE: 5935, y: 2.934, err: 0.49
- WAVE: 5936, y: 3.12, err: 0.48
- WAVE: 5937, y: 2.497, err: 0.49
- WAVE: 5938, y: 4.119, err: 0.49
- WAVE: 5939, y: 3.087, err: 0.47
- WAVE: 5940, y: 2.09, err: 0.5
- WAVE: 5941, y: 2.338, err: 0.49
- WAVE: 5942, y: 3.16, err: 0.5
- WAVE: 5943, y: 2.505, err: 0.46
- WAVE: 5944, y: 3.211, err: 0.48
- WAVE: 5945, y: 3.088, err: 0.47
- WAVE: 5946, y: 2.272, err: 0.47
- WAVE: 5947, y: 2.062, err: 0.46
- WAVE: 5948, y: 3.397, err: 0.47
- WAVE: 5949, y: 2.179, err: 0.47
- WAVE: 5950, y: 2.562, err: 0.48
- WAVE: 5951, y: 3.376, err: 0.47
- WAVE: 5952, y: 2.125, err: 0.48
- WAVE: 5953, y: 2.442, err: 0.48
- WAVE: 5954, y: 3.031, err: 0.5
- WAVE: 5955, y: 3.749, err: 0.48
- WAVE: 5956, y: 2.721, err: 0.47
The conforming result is 2.56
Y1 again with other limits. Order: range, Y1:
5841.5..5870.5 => 2.90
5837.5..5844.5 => 2.99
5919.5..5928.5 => 3.00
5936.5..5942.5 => 2.88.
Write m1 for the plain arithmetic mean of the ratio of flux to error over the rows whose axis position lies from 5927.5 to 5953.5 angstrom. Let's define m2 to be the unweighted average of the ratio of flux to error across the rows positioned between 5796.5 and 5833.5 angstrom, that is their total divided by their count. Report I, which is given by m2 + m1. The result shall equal 10.8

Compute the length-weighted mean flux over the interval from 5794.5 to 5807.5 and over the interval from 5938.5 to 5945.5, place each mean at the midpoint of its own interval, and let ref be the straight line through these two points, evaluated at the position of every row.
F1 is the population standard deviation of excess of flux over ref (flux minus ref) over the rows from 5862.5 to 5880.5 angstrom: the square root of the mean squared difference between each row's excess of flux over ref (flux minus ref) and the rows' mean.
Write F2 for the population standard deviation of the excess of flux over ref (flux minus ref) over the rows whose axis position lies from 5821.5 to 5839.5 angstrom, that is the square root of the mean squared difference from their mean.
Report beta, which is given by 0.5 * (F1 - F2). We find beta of 0.129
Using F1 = 0.61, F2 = 0.36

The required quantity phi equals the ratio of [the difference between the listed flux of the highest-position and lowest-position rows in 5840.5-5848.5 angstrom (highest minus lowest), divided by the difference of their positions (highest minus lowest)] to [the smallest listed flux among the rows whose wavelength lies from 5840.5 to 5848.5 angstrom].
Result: 0.03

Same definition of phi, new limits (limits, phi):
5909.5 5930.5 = 0.04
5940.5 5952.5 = -0.01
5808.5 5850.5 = 0.00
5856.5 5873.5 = -0.01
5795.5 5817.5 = 0.03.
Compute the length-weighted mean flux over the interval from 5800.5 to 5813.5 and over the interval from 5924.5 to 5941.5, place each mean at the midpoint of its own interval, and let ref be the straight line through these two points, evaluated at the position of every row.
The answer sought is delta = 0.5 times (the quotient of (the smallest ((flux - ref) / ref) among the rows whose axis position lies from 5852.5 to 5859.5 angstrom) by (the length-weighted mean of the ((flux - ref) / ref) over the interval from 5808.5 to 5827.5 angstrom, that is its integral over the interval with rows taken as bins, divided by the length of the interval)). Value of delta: 9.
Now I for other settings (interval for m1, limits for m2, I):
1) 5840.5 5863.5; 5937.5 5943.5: 11.2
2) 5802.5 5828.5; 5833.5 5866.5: 10.2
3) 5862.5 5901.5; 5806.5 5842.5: 9.7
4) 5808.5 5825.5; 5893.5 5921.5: 10.4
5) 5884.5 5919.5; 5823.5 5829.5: 9.2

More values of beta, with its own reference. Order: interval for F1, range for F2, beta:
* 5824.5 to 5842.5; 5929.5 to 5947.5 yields -0.075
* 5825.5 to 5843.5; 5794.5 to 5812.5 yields 0.011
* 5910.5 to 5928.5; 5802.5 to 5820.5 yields -0.007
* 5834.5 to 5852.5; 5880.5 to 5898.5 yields -0.060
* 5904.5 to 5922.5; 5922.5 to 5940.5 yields -0.003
